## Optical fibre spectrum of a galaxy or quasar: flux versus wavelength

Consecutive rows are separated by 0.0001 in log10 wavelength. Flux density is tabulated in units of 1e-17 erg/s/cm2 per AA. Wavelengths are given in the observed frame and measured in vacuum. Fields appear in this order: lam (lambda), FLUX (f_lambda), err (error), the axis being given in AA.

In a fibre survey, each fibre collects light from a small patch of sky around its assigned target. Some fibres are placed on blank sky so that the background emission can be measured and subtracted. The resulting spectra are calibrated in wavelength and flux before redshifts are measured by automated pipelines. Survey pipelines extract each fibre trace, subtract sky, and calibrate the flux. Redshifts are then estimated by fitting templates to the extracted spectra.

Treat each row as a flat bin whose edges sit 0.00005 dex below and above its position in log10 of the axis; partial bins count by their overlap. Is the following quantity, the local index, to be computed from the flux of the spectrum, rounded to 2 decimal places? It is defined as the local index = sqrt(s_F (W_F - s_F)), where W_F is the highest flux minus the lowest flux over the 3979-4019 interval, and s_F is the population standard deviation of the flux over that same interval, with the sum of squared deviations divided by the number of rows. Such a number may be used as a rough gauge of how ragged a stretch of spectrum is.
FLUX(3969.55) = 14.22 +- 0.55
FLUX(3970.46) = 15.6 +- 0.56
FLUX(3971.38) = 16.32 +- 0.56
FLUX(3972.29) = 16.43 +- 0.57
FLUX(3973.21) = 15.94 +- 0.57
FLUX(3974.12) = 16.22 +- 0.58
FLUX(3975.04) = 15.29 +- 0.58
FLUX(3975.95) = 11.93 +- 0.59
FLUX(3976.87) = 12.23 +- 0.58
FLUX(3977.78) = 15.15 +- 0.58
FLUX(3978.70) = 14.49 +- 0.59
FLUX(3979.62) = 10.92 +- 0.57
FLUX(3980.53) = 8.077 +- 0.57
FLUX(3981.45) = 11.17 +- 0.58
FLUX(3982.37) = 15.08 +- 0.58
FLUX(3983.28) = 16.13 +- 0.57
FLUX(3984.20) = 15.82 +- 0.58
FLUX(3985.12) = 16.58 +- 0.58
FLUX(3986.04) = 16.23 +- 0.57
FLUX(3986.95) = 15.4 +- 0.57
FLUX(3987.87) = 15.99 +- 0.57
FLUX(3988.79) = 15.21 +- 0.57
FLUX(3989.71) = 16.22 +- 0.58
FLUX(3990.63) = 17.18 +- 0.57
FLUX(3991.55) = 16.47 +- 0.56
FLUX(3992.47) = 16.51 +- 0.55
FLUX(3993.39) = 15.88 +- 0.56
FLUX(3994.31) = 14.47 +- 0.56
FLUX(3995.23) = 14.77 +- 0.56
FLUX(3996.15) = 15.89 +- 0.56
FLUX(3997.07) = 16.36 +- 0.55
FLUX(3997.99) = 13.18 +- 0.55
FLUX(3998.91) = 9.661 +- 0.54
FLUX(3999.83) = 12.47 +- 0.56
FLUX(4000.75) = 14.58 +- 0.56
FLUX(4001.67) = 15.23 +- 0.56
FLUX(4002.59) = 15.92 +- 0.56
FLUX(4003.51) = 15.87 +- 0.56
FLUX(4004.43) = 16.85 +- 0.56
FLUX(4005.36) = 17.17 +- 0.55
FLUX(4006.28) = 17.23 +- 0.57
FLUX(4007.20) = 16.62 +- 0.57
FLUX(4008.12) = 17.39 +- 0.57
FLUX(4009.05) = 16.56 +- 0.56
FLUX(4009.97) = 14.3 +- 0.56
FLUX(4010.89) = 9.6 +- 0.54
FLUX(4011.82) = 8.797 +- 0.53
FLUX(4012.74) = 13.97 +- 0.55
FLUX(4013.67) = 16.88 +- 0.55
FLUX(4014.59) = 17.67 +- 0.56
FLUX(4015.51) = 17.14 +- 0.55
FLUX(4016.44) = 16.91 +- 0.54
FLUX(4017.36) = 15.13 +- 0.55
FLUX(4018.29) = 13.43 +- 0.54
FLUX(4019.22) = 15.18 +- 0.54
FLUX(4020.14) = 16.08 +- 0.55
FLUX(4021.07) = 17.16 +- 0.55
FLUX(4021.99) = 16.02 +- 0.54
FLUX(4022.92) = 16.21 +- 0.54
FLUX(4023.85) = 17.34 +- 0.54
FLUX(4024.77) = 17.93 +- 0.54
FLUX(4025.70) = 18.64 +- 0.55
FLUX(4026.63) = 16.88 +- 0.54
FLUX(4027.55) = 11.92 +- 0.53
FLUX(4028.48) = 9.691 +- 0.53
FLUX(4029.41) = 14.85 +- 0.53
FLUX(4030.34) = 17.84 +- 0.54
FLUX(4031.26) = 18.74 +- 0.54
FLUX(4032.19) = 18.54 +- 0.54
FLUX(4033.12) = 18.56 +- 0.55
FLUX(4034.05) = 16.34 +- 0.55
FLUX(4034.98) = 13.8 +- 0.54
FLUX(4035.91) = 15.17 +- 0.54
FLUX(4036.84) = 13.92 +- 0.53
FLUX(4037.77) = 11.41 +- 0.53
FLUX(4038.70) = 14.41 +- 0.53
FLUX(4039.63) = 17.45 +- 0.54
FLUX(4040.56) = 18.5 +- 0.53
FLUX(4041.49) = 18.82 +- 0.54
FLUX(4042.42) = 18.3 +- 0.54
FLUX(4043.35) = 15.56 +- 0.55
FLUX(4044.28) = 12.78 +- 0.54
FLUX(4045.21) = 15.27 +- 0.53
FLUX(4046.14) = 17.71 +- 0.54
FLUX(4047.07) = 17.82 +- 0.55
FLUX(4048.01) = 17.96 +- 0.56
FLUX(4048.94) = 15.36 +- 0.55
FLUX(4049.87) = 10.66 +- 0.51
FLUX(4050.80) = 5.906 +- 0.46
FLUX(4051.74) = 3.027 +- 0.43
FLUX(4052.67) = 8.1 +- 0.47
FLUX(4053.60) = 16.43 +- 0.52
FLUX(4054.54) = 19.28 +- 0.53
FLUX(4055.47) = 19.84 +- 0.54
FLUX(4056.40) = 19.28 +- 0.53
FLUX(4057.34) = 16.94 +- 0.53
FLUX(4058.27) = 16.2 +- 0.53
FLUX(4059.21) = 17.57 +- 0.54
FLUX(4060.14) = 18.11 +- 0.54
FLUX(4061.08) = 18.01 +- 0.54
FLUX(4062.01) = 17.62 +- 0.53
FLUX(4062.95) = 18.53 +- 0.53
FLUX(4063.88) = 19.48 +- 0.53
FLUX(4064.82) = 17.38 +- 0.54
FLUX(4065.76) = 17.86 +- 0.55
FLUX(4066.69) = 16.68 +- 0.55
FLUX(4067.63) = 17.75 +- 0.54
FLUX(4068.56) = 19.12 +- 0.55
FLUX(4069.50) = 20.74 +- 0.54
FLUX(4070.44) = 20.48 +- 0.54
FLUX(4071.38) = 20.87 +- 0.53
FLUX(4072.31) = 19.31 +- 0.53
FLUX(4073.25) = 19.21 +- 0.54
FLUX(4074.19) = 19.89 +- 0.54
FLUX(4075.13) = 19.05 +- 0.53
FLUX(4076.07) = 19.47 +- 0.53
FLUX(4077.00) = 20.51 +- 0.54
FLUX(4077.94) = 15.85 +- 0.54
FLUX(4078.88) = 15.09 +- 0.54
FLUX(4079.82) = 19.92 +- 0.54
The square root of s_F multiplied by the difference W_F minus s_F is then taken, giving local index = 4.18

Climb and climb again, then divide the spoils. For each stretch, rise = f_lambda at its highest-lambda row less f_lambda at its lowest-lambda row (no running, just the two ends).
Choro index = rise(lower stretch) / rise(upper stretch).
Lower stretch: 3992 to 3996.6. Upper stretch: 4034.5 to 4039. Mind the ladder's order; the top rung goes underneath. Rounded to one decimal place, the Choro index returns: -1.0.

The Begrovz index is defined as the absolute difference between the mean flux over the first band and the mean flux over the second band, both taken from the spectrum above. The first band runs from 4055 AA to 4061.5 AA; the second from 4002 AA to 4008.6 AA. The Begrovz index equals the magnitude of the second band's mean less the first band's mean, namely 1.3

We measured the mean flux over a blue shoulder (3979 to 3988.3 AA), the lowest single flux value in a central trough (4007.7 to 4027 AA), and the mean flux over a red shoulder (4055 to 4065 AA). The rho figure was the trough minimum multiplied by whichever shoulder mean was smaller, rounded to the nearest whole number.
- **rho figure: 124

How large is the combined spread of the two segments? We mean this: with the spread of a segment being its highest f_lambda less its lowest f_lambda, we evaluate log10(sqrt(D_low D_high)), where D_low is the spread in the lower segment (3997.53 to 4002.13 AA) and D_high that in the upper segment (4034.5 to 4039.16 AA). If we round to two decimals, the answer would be 0.66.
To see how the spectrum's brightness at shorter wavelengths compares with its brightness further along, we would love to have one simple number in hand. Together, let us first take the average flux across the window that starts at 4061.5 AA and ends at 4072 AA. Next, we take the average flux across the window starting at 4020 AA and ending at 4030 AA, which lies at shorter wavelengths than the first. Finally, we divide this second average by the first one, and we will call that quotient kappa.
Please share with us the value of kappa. 0.84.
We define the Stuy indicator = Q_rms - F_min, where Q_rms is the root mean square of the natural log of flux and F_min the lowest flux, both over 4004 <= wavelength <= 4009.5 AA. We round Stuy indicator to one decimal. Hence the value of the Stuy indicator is -13.7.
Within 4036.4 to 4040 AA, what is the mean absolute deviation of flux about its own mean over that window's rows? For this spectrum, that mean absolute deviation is 1.6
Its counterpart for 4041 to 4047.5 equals 1.8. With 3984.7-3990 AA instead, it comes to 0.4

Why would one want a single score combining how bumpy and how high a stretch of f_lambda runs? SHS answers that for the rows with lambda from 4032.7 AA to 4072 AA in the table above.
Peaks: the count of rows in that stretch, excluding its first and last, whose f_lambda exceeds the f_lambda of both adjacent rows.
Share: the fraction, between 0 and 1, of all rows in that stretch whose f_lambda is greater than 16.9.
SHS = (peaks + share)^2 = 74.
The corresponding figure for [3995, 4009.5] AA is 18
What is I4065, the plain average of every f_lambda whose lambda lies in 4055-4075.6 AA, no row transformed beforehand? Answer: 18.6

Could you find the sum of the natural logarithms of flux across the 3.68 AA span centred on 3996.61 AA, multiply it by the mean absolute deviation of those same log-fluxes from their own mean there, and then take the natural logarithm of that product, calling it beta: -0.24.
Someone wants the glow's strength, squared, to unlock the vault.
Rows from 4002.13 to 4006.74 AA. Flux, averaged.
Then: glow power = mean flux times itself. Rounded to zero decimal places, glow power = 276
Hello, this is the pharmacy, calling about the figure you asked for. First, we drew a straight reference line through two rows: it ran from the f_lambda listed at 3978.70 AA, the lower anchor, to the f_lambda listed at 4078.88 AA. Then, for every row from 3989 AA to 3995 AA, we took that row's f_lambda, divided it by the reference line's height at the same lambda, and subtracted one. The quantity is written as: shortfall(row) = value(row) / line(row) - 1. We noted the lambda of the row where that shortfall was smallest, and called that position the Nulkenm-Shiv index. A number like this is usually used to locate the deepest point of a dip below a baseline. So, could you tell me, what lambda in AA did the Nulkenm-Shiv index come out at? 3994.31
